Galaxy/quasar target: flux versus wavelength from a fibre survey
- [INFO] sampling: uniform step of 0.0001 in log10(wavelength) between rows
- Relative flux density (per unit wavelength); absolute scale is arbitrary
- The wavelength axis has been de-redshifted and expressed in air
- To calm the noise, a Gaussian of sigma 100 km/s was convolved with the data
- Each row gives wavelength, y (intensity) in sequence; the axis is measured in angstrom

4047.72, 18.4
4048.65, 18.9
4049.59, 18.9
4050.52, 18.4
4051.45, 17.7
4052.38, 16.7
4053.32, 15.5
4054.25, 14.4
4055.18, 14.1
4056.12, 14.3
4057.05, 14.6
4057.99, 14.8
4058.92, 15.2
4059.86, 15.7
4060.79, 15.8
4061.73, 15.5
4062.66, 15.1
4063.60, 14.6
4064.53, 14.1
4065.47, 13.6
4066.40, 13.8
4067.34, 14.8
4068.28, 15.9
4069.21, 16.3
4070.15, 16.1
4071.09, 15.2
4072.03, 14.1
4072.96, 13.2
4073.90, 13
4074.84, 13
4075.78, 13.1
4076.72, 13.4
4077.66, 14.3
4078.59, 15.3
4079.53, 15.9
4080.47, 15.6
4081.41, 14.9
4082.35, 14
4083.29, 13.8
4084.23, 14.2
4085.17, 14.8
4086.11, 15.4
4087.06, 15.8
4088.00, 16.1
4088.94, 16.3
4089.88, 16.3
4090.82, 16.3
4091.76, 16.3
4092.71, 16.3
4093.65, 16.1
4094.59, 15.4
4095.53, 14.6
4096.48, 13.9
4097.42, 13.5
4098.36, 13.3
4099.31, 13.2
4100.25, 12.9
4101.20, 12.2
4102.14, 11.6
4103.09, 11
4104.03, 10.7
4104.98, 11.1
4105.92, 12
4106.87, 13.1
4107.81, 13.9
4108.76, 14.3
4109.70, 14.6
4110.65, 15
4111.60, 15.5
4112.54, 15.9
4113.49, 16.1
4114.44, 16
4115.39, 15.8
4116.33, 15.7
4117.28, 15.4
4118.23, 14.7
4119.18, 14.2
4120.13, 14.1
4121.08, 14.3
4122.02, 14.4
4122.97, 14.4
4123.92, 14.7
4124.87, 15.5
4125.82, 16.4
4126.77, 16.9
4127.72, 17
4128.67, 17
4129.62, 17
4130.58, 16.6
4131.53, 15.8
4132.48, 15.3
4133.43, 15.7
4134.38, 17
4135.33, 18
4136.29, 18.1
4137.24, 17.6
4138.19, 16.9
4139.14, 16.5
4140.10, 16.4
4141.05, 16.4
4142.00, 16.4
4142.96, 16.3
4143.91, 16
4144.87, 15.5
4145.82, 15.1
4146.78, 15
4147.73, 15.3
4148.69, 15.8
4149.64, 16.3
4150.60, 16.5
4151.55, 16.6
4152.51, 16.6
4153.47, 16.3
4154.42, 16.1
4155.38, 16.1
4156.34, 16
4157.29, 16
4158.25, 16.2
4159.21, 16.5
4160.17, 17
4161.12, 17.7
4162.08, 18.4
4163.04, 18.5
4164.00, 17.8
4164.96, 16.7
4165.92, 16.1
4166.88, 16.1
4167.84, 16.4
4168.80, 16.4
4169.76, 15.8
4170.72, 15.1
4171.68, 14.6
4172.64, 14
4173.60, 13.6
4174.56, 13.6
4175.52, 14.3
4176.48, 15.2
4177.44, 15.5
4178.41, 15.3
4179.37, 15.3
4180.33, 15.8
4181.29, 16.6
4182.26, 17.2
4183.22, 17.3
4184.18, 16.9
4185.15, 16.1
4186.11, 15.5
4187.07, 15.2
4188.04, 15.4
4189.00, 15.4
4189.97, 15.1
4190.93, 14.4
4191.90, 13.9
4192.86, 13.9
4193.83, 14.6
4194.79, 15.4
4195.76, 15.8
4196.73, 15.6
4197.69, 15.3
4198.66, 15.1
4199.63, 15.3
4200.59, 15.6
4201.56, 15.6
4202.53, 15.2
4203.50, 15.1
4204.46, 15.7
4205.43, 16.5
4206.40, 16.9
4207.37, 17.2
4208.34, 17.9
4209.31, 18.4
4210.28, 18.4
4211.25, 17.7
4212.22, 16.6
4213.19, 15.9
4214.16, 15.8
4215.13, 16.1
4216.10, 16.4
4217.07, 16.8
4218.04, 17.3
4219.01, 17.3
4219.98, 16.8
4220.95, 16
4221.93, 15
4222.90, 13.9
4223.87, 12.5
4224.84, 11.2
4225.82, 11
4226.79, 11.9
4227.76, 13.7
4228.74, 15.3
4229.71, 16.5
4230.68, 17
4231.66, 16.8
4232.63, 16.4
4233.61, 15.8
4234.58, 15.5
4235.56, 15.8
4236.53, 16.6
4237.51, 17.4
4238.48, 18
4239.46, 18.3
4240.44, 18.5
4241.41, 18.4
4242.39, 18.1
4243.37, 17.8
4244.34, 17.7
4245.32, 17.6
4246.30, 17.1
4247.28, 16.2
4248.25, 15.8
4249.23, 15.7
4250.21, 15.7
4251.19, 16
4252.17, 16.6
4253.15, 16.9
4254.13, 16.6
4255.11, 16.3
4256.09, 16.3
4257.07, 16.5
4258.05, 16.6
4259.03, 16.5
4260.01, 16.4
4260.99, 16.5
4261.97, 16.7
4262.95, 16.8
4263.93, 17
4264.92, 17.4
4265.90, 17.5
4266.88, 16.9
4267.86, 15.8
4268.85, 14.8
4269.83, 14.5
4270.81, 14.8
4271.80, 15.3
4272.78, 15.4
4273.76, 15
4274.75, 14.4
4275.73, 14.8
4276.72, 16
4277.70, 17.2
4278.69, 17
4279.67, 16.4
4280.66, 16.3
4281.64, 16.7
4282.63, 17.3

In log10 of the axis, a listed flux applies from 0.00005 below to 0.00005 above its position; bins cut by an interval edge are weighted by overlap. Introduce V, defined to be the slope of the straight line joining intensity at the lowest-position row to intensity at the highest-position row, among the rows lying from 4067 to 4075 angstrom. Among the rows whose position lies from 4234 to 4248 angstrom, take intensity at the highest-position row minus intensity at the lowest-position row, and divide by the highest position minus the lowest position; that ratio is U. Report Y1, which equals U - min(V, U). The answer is 0.30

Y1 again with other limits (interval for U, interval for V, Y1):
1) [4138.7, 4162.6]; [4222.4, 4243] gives 0.00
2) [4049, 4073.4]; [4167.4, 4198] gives 0.00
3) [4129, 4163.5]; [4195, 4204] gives 0.14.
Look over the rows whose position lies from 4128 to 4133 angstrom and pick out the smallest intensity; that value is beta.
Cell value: 15.3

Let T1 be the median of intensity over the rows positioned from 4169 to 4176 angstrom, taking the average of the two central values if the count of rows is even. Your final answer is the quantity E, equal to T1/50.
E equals 0.286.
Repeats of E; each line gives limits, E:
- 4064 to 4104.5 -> 0.286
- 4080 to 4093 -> 0.314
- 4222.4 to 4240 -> 0.316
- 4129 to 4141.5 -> 0.332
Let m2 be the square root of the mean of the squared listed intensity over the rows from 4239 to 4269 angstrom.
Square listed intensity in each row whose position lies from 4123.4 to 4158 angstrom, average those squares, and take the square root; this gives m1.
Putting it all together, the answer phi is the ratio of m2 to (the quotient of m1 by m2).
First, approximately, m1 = 16.3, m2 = 16.8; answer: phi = 17.4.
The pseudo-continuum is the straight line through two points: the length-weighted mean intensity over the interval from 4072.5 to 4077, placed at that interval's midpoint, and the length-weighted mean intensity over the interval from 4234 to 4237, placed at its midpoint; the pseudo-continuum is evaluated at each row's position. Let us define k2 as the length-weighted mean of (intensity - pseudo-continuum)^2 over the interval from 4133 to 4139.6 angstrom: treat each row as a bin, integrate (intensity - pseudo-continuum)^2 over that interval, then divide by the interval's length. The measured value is 9.1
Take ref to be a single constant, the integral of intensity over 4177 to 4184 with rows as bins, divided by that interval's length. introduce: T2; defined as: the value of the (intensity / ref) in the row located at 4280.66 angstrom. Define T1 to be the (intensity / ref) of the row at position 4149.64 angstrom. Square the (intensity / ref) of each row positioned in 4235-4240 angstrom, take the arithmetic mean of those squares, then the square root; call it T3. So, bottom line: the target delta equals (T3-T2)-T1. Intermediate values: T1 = 1.01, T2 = 1.01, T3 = 1.066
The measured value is -0.95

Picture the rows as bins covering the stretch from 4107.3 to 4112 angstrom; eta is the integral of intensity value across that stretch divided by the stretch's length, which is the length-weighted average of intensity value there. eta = 14.6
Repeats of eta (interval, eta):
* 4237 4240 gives 17.9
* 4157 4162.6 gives 17.0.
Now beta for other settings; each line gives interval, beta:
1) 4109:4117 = 14.6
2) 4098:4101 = 12.9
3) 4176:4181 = 15.2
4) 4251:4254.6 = 16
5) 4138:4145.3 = 15.5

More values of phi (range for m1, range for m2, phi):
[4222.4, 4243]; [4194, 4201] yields 15.1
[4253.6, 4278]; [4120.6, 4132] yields 15.6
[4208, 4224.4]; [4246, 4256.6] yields 16.1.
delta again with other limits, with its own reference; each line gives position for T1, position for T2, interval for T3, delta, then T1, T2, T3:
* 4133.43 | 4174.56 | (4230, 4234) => -0.79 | 0.97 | 0.84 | 1.020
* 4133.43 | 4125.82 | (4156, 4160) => -0.98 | 0.97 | 1.01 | 1.000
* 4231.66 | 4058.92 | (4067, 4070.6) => -1.00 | 1.04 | 0.94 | 0.976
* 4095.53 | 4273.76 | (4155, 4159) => -0.84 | 0.90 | 0.93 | 0.994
